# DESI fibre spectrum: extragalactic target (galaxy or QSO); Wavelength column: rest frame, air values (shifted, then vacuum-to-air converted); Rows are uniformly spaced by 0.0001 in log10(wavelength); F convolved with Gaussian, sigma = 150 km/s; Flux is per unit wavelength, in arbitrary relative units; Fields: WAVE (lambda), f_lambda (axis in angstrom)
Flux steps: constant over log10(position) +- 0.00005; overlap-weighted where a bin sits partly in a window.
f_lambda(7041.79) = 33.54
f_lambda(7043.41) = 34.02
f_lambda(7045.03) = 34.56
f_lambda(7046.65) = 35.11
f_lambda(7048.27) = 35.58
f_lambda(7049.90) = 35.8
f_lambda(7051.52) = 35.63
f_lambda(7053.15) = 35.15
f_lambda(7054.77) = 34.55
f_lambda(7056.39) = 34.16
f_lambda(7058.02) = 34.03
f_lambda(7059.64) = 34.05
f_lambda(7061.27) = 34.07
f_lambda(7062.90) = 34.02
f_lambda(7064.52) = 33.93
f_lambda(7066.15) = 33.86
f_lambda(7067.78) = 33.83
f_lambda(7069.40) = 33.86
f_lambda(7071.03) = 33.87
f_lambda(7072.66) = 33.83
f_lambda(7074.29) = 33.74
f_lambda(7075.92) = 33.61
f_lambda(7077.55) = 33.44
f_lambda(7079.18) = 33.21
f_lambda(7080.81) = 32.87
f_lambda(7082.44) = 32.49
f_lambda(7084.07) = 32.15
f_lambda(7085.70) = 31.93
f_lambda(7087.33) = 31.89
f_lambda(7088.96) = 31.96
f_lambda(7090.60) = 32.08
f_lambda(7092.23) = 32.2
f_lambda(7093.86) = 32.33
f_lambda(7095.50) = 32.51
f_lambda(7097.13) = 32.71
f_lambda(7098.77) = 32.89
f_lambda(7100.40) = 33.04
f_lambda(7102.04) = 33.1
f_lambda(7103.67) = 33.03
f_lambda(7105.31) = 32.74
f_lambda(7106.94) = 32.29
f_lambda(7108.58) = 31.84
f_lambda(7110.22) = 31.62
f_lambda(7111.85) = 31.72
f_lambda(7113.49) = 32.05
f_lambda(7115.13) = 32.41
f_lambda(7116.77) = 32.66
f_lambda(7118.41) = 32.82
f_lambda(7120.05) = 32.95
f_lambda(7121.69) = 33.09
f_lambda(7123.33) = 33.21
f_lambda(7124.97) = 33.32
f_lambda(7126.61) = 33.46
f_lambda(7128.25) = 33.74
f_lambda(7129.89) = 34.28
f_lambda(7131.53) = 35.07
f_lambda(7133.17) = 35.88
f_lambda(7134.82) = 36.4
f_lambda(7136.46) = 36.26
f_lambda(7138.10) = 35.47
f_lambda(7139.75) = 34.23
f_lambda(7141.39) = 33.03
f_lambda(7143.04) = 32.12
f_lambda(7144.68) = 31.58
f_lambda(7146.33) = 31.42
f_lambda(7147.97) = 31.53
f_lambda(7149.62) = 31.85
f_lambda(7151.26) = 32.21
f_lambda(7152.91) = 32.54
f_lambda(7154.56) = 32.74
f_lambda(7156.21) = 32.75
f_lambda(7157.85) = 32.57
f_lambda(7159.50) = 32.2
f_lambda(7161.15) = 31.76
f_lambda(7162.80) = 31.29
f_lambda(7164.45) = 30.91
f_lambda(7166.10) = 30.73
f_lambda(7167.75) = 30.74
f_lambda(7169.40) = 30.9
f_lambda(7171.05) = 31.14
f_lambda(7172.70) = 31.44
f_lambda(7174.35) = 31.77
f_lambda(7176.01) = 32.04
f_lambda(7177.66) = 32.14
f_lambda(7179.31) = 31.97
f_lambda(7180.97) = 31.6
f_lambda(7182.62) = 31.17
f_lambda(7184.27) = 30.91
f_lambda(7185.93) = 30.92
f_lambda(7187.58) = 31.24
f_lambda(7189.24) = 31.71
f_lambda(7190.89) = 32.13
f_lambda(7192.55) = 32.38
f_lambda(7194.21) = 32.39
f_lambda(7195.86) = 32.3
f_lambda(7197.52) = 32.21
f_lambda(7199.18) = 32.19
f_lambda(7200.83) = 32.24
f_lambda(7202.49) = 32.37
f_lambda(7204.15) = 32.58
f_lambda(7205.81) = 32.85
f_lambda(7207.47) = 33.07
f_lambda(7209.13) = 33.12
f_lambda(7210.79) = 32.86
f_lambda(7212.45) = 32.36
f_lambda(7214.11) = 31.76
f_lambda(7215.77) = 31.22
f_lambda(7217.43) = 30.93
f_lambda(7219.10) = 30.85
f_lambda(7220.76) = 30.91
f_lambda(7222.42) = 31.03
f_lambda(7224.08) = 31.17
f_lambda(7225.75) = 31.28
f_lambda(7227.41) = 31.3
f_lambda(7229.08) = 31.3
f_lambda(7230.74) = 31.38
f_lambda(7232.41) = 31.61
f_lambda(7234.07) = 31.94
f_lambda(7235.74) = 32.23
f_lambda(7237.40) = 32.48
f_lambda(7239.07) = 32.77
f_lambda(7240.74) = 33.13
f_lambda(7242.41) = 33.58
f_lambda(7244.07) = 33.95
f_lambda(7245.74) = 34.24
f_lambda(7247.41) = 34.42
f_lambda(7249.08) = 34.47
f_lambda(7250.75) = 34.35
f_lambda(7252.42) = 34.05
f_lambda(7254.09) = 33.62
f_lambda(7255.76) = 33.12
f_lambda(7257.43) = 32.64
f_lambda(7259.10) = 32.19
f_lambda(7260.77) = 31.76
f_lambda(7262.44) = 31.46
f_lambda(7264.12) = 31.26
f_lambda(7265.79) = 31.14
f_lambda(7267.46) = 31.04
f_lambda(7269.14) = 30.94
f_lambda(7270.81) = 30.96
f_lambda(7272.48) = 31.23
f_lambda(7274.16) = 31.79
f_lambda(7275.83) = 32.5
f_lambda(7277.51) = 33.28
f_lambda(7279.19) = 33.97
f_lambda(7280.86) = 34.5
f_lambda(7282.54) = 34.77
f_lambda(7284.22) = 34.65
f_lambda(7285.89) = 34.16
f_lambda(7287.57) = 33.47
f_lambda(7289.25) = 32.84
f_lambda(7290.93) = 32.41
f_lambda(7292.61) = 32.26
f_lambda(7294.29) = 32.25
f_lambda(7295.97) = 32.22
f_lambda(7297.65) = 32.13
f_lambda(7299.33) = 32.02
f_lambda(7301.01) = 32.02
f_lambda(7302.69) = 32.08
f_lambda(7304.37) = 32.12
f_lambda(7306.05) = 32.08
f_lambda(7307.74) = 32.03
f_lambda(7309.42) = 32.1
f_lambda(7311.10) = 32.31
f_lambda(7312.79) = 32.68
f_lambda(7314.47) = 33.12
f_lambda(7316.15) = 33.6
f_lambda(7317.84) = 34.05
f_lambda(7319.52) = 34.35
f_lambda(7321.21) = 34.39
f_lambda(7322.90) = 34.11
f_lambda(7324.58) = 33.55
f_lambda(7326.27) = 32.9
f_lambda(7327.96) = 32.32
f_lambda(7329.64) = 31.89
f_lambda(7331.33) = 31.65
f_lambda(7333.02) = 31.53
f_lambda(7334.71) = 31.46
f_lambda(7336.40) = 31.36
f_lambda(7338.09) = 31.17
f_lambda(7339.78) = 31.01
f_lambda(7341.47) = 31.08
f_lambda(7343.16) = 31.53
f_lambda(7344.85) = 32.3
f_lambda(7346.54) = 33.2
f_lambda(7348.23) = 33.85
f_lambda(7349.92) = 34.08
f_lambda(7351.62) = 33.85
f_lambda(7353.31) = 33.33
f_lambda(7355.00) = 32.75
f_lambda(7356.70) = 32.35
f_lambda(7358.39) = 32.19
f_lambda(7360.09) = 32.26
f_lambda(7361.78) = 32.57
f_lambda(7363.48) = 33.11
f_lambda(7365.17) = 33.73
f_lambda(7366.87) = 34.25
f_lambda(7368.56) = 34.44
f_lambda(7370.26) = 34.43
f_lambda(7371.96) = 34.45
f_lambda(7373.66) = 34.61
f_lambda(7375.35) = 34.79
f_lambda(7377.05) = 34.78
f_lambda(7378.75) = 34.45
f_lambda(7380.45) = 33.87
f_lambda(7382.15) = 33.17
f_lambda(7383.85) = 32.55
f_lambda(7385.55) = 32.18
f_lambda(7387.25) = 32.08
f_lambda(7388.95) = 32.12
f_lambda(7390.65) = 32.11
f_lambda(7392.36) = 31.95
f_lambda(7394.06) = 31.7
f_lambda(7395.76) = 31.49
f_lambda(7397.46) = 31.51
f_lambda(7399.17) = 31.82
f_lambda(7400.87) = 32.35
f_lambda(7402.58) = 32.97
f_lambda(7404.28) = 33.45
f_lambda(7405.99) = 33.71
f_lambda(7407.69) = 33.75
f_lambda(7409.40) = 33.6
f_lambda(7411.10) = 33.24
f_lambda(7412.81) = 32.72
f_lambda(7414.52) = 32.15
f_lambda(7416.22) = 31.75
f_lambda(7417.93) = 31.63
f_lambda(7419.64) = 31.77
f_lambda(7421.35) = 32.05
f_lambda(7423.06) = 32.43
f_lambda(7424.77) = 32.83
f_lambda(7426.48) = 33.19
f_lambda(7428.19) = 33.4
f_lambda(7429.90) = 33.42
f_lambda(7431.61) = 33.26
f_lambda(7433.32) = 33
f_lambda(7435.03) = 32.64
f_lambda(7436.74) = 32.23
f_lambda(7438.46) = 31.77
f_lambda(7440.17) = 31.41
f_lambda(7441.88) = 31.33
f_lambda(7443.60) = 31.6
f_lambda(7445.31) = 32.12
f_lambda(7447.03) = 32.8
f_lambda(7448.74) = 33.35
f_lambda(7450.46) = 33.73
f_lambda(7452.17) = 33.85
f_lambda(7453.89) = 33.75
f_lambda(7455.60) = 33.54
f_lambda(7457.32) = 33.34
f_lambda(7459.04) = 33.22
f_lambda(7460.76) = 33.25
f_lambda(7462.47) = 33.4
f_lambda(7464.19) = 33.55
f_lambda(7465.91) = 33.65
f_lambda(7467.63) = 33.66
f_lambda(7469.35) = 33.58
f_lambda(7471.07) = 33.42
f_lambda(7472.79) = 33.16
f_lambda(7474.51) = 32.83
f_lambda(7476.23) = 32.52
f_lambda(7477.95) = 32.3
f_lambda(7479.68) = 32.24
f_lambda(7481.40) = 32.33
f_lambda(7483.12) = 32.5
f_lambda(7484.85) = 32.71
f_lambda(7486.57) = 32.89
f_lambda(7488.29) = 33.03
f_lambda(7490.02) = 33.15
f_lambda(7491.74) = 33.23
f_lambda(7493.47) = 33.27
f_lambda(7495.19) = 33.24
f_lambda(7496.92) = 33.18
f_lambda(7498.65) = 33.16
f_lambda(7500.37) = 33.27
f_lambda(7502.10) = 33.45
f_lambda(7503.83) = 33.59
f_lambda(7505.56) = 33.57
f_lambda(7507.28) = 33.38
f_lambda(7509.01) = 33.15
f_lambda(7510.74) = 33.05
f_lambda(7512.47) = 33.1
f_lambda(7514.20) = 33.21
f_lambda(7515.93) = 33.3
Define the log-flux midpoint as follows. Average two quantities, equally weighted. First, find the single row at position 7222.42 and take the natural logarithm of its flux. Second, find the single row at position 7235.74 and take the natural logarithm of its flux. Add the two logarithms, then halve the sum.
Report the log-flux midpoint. 3.45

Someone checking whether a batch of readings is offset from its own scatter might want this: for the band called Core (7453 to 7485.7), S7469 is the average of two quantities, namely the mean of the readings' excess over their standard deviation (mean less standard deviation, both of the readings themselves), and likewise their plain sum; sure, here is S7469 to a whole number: 331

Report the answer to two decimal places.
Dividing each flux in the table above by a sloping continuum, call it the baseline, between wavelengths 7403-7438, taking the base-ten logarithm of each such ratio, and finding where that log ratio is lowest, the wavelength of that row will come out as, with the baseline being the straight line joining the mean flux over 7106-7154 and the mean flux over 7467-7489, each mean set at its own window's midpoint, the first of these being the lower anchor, 7417.93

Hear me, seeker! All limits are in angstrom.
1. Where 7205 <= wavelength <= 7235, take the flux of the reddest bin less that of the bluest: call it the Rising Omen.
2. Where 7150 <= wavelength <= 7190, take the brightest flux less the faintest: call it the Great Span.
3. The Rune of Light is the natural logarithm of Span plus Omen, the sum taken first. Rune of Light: 0.1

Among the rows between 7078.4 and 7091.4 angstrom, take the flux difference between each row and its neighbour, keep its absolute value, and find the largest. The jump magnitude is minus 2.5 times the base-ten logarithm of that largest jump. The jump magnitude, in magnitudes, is 1.1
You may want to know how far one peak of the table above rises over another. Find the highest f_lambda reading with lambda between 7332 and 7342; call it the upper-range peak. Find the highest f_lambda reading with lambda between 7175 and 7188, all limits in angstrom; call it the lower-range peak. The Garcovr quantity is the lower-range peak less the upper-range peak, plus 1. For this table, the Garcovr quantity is 1.6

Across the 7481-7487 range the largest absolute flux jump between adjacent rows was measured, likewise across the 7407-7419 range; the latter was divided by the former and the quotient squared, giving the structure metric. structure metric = 7.4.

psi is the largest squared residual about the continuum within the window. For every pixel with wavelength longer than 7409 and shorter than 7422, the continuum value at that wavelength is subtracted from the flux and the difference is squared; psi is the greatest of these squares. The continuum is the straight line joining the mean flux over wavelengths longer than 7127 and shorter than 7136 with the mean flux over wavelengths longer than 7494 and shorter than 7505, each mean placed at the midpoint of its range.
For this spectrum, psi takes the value 4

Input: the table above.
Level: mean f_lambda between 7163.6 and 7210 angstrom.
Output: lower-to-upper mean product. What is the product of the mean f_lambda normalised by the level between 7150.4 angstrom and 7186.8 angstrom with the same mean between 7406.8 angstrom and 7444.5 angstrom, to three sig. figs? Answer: 1.02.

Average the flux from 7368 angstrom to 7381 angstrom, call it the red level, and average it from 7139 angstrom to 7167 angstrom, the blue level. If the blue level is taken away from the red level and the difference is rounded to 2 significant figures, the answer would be 2.4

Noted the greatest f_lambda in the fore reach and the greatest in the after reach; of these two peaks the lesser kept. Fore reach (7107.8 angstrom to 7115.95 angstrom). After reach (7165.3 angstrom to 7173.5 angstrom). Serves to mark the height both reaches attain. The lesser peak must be 31.4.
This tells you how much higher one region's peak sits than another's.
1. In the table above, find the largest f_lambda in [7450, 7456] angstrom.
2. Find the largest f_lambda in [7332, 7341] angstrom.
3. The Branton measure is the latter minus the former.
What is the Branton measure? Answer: -2.3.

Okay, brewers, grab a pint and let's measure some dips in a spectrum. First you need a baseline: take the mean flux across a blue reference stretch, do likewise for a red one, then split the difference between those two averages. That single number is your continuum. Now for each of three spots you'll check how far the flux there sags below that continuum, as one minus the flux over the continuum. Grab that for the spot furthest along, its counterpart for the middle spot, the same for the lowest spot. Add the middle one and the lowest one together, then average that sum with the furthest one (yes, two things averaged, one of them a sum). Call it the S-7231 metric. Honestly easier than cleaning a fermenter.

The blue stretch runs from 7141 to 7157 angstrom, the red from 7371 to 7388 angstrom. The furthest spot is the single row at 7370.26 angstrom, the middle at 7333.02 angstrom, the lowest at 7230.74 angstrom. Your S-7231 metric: 0.022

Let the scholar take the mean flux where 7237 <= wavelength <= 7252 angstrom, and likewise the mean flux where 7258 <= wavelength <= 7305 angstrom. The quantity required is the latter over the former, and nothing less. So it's 0.96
